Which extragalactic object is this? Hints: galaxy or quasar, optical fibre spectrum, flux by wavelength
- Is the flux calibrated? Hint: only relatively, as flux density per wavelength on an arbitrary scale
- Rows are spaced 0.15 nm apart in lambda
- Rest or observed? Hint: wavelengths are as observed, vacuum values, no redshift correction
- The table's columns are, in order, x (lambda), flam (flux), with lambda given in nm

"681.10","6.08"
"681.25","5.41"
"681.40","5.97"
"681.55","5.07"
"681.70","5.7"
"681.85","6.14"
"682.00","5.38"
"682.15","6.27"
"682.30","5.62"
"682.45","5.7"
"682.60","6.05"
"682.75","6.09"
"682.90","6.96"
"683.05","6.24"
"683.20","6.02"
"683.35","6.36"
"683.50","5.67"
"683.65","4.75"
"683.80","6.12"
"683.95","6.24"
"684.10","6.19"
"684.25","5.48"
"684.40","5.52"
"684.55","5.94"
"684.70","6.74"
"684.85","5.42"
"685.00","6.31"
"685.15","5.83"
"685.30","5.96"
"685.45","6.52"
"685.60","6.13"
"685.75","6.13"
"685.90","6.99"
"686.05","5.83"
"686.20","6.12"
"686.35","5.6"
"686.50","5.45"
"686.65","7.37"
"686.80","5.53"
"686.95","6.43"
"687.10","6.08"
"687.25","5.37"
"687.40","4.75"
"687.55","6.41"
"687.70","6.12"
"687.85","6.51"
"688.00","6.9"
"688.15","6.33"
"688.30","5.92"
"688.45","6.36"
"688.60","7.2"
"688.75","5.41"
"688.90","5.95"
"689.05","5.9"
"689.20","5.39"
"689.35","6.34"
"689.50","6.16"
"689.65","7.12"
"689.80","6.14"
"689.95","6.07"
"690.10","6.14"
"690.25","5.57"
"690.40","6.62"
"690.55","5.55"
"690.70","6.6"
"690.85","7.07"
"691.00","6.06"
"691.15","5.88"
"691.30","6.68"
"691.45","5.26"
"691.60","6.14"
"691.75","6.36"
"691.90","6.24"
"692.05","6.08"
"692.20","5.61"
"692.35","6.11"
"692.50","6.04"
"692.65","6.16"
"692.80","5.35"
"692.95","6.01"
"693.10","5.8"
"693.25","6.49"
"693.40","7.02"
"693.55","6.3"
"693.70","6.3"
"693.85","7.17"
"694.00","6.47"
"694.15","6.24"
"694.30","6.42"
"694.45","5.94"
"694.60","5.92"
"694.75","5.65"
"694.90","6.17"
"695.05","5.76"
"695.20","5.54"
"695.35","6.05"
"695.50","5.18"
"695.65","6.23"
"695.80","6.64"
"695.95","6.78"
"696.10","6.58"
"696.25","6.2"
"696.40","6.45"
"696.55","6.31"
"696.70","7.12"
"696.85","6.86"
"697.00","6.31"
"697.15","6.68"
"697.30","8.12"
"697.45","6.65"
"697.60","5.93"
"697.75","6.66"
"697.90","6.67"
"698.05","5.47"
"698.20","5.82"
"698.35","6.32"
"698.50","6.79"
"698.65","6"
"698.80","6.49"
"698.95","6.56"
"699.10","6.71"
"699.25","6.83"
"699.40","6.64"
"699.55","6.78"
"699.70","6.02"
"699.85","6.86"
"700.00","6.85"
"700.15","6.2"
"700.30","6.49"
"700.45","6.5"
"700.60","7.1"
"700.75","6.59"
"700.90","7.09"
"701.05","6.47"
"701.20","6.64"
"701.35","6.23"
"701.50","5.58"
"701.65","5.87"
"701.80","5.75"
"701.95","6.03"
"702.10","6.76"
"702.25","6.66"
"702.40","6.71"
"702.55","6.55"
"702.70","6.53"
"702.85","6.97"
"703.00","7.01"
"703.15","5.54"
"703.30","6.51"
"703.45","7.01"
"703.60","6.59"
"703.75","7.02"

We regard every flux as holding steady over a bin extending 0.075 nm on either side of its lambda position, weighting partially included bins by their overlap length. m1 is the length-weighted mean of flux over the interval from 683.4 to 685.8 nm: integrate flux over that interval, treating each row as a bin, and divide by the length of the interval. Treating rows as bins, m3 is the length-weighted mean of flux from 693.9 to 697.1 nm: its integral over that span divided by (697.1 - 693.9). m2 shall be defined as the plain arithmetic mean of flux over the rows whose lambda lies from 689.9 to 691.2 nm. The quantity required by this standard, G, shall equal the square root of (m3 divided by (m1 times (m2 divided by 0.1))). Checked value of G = 0.130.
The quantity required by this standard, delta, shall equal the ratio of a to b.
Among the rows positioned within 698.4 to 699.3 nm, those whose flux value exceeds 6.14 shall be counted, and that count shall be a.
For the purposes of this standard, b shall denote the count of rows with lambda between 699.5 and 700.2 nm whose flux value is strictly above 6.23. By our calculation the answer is 1.7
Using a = 5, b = 3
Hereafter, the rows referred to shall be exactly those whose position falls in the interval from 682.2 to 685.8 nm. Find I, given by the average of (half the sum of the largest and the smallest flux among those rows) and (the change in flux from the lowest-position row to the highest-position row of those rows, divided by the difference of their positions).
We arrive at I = 3.00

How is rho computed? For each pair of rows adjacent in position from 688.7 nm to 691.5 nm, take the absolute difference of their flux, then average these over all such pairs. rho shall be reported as 0.7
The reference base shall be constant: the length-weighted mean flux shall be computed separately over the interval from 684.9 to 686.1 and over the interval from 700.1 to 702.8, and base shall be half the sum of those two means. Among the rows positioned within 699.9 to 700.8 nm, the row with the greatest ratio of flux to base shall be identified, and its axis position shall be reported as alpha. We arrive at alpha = 700.60 nm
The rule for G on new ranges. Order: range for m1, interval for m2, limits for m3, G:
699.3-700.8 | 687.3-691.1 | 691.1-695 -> 0.123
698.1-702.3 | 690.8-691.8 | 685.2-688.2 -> 0.124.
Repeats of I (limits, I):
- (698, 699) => 3.67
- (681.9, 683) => 3.96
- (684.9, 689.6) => 3.01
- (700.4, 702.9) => 3.27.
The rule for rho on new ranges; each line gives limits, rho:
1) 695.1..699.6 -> 0.5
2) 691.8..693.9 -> 0.4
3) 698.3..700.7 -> 0.4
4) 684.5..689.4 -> 0.7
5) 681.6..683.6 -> 0.5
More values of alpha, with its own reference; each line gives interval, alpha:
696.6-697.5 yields 697.30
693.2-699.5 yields 697.30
